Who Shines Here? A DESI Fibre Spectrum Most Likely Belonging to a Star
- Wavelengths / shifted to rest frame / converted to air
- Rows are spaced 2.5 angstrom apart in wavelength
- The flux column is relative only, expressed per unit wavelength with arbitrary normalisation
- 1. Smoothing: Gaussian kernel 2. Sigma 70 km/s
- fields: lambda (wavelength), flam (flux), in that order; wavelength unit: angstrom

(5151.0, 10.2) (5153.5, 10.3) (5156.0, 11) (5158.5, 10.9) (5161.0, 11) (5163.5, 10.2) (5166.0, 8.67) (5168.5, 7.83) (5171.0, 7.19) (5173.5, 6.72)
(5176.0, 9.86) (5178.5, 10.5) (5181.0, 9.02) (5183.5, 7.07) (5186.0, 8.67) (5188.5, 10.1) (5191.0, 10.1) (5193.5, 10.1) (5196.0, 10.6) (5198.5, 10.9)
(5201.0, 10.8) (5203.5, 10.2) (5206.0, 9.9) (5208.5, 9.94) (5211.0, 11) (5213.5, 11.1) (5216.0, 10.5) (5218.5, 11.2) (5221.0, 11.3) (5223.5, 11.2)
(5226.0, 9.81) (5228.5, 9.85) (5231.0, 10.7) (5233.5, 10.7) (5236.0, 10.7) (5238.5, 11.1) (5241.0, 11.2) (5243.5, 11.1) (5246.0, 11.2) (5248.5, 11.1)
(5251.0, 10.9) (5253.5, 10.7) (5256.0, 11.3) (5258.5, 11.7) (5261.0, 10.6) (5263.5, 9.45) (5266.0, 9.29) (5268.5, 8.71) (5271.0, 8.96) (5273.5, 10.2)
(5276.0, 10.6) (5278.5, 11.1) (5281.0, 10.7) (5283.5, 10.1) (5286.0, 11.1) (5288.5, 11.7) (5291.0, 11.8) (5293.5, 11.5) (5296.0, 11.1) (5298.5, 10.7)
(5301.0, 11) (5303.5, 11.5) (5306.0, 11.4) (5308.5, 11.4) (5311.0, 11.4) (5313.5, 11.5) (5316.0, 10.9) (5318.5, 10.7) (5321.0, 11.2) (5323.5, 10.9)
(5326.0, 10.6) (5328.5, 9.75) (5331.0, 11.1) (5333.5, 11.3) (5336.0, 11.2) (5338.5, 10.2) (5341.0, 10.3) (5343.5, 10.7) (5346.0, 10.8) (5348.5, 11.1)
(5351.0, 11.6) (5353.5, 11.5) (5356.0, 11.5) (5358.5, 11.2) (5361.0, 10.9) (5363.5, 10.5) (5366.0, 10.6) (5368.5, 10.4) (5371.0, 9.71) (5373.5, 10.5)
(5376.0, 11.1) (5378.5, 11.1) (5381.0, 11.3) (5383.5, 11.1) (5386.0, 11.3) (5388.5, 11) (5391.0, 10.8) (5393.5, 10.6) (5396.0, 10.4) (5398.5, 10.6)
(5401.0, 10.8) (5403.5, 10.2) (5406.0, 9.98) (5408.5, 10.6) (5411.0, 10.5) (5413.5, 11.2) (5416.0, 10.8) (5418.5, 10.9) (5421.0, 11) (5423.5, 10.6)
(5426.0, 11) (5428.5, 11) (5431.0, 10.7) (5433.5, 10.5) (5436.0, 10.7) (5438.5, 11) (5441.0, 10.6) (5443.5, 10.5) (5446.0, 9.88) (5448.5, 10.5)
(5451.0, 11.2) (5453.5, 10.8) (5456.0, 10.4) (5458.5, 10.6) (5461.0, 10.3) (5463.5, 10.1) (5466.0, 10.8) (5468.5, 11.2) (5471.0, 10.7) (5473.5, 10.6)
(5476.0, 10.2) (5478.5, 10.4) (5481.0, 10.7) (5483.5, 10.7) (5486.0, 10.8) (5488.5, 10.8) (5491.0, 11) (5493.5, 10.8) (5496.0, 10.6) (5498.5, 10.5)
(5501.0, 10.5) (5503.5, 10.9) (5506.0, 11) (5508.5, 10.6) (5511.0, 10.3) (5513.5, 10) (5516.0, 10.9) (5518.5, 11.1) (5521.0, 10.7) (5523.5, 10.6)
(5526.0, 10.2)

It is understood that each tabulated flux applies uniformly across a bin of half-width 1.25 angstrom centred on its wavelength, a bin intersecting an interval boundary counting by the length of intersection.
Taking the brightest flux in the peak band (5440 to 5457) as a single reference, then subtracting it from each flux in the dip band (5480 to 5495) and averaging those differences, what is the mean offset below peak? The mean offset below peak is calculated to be -0.4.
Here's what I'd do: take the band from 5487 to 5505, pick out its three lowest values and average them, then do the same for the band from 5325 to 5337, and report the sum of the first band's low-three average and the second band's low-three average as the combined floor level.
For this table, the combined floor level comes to 21.0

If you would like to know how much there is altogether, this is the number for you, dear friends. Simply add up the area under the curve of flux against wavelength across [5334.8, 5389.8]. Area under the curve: 599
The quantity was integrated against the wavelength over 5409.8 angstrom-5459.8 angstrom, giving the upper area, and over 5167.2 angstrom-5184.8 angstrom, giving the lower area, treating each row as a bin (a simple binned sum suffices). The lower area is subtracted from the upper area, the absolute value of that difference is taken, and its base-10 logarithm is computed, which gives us 2.59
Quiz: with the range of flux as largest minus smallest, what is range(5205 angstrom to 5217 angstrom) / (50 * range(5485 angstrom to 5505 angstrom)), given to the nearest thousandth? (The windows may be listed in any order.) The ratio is 0.048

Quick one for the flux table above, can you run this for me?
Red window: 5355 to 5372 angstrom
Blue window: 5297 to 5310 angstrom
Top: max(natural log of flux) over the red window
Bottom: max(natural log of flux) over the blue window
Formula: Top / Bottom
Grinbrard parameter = 1.000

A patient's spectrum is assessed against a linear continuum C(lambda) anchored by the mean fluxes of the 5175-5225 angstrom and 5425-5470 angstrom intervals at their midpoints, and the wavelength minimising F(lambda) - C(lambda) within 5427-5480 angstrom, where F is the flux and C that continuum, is 5446.0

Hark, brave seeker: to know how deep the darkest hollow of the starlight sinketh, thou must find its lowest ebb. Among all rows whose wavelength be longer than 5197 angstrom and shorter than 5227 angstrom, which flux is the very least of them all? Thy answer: 9.81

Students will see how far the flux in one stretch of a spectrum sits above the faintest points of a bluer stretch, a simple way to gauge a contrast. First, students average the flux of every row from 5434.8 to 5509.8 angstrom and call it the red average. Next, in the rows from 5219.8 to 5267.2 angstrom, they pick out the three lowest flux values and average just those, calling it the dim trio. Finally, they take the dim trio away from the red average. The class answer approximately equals 1.1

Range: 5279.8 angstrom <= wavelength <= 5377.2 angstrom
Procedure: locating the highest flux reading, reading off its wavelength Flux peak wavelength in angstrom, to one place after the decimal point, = 5291.0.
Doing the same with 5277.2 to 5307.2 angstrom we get 5291.0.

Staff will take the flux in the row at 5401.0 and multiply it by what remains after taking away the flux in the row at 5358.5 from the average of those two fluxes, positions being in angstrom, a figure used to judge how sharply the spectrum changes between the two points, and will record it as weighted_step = -2.2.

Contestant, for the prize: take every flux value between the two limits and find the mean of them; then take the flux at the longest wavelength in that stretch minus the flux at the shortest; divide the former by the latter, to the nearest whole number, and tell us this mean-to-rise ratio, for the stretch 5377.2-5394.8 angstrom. -22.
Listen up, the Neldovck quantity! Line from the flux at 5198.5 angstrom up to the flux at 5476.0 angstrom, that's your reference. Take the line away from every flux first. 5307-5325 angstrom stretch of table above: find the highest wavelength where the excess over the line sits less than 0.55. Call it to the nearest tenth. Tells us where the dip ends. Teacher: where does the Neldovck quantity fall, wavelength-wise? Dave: 5323.5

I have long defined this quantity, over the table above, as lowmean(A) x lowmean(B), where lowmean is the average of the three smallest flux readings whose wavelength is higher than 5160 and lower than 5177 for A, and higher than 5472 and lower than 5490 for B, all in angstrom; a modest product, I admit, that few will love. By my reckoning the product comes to 75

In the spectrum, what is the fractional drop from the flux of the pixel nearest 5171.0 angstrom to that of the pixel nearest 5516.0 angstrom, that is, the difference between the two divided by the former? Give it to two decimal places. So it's -0.52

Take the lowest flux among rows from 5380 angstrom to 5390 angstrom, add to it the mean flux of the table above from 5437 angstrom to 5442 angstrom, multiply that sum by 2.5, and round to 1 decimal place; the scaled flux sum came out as 54.5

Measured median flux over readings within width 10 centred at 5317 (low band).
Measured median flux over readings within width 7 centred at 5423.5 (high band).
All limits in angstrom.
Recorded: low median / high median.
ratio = 1.00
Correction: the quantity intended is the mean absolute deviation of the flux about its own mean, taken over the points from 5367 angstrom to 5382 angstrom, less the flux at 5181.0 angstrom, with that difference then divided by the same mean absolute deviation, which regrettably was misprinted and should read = -18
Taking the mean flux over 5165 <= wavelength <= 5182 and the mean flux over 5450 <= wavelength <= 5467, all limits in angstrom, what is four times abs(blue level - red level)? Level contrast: 8.2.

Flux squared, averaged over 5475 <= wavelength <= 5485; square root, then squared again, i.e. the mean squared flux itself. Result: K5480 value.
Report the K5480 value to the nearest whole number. 110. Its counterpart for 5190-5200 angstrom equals 109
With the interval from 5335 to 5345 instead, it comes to 113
